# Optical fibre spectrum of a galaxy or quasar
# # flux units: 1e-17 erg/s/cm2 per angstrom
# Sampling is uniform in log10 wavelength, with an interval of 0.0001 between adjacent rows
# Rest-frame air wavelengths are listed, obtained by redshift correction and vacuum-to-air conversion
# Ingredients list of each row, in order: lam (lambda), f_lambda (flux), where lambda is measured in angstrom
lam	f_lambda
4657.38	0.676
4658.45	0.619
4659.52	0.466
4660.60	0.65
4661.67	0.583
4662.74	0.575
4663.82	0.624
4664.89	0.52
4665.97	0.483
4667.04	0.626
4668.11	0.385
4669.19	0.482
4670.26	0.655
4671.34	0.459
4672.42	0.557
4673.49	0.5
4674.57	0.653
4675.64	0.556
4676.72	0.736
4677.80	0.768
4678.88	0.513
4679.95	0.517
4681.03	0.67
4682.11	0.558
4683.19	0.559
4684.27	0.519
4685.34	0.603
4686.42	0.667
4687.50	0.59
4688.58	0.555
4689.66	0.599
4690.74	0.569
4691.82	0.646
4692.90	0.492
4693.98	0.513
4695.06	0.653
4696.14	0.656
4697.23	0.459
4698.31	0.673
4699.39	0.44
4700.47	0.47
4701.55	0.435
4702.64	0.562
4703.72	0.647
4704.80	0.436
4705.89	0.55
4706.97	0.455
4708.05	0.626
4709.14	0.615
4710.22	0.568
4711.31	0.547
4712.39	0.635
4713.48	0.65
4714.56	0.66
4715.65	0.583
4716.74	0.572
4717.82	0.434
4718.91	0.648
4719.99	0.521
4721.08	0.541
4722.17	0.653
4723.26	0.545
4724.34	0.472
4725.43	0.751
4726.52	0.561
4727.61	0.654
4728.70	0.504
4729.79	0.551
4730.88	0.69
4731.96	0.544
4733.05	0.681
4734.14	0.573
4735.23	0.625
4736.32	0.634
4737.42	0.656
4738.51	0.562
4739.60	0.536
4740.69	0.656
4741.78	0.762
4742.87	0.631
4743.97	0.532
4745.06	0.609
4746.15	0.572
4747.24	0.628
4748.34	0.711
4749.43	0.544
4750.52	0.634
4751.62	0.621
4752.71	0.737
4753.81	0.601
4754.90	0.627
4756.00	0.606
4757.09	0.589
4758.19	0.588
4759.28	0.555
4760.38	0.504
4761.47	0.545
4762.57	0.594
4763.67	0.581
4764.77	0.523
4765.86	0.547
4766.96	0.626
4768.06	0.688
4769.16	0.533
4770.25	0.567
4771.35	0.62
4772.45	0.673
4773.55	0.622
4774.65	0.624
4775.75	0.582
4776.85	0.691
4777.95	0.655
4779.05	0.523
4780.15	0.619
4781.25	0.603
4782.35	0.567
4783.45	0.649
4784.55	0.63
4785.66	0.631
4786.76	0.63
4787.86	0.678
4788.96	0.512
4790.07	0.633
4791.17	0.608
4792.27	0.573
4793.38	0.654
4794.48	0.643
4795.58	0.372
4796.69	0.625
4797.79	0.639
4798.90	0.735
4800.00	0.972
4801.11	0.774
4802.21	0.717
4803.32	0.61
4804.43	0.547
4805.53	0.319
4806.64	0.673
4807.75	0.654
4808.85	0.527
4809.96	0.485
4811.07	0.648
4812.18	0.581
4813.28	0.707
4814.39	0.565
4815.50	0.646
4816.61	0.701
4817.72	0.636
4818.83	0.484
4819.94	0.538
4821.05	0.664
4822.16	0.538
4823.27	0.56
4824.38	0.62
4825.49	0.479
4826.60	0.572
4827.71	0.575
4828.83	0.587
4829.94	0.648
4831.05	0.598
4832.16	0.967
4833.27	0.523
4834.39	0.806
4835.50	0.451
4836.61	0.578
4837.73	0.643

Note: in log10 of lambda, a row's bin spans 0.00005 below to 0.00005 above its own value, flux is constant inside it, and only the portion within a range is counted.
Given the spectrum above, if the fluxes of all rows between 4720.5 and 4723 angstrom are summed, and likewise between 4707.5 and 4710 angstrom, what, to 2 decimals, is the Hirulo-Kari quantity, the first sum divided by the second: 0.96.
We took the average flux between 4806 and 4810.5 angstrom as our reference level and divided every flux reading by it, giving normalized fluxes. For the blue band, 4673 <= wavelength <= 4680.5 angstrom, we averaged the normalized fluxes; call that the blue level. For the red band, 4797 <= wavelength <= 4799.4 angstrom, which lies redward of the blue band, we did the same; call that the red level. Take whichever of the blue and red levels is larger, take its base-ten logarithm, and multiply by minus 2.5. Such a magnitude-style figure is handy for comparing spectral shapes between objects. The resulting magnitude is -0.17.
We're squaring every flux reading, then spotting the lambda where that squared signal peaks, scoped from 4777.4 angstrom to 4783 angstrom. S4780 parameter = 4777.95 angstrom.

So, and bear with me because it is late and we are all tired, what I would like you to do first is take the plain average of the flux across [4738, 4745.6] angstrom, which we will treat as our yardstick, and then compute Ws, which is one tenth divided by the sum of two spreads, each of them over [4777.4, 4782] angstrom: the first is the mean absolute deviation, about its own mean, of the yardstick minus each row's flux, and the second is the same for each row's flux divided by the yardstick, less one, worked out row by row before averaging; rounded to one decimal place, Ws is 1.0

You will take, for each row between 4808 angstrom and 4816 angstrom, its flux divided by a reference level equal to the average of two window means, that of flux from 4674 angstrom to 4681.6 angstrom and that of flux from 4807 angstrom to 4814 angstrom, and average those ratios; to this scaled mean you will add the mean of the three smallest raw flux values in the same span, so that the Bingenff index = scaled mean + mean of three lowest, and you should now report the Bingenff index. 1.49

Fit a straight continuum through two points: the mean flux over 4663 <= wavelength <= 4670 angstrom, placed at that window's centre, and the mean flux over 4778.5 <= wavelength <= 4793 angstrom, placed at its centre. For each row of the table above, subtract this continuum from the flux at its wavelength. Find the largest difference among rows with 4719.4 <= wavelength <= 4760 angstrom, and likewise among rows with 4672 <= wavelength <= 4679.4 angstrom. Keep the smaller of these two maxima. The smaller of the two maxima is 0.19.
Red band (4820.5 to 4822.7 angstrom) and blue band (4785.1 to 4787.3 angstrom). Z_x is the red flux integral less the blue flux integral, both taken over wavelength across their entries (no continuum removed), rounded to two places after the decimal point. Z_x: -0.06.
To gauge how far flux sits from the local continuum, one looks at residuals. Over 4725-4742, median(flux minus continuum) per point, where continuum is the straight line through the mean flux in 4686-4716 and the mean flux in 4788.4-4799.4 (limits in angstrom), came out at 0.05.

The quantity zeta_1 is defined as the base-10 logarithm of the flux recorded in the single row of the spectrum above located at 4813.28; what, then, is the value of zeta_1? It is -0.15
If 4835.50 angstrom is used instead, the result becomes -0.35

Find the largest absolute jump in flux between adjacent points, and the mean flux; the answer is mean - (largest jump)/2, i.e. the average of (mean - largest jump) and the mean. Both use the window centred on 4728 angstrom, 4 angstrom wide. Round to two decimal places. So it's 0.49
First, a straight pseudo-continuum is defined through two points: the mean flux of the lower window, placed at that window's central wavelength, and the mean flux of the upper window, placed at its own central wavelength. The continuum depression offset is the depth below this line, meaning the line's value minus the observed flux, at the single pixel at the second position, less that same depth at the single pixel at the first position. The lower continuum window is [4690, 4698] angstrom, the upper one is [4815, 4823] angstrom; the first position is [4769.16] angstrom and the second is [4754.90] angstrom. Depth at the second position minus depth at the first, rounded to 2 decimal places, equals -0.10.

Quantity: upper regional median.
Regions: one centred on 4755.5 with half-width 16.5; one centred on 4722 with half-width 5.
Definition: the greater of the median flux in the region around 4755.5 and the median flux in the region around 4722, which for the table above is 0.60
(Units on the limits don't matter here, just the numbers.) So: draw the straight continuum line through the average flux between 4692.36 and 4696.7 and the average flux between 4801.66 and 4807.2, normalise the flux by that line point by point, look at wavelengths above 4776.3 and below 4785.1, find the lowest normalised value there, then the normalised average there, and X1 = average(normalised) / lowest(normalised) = 1.18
